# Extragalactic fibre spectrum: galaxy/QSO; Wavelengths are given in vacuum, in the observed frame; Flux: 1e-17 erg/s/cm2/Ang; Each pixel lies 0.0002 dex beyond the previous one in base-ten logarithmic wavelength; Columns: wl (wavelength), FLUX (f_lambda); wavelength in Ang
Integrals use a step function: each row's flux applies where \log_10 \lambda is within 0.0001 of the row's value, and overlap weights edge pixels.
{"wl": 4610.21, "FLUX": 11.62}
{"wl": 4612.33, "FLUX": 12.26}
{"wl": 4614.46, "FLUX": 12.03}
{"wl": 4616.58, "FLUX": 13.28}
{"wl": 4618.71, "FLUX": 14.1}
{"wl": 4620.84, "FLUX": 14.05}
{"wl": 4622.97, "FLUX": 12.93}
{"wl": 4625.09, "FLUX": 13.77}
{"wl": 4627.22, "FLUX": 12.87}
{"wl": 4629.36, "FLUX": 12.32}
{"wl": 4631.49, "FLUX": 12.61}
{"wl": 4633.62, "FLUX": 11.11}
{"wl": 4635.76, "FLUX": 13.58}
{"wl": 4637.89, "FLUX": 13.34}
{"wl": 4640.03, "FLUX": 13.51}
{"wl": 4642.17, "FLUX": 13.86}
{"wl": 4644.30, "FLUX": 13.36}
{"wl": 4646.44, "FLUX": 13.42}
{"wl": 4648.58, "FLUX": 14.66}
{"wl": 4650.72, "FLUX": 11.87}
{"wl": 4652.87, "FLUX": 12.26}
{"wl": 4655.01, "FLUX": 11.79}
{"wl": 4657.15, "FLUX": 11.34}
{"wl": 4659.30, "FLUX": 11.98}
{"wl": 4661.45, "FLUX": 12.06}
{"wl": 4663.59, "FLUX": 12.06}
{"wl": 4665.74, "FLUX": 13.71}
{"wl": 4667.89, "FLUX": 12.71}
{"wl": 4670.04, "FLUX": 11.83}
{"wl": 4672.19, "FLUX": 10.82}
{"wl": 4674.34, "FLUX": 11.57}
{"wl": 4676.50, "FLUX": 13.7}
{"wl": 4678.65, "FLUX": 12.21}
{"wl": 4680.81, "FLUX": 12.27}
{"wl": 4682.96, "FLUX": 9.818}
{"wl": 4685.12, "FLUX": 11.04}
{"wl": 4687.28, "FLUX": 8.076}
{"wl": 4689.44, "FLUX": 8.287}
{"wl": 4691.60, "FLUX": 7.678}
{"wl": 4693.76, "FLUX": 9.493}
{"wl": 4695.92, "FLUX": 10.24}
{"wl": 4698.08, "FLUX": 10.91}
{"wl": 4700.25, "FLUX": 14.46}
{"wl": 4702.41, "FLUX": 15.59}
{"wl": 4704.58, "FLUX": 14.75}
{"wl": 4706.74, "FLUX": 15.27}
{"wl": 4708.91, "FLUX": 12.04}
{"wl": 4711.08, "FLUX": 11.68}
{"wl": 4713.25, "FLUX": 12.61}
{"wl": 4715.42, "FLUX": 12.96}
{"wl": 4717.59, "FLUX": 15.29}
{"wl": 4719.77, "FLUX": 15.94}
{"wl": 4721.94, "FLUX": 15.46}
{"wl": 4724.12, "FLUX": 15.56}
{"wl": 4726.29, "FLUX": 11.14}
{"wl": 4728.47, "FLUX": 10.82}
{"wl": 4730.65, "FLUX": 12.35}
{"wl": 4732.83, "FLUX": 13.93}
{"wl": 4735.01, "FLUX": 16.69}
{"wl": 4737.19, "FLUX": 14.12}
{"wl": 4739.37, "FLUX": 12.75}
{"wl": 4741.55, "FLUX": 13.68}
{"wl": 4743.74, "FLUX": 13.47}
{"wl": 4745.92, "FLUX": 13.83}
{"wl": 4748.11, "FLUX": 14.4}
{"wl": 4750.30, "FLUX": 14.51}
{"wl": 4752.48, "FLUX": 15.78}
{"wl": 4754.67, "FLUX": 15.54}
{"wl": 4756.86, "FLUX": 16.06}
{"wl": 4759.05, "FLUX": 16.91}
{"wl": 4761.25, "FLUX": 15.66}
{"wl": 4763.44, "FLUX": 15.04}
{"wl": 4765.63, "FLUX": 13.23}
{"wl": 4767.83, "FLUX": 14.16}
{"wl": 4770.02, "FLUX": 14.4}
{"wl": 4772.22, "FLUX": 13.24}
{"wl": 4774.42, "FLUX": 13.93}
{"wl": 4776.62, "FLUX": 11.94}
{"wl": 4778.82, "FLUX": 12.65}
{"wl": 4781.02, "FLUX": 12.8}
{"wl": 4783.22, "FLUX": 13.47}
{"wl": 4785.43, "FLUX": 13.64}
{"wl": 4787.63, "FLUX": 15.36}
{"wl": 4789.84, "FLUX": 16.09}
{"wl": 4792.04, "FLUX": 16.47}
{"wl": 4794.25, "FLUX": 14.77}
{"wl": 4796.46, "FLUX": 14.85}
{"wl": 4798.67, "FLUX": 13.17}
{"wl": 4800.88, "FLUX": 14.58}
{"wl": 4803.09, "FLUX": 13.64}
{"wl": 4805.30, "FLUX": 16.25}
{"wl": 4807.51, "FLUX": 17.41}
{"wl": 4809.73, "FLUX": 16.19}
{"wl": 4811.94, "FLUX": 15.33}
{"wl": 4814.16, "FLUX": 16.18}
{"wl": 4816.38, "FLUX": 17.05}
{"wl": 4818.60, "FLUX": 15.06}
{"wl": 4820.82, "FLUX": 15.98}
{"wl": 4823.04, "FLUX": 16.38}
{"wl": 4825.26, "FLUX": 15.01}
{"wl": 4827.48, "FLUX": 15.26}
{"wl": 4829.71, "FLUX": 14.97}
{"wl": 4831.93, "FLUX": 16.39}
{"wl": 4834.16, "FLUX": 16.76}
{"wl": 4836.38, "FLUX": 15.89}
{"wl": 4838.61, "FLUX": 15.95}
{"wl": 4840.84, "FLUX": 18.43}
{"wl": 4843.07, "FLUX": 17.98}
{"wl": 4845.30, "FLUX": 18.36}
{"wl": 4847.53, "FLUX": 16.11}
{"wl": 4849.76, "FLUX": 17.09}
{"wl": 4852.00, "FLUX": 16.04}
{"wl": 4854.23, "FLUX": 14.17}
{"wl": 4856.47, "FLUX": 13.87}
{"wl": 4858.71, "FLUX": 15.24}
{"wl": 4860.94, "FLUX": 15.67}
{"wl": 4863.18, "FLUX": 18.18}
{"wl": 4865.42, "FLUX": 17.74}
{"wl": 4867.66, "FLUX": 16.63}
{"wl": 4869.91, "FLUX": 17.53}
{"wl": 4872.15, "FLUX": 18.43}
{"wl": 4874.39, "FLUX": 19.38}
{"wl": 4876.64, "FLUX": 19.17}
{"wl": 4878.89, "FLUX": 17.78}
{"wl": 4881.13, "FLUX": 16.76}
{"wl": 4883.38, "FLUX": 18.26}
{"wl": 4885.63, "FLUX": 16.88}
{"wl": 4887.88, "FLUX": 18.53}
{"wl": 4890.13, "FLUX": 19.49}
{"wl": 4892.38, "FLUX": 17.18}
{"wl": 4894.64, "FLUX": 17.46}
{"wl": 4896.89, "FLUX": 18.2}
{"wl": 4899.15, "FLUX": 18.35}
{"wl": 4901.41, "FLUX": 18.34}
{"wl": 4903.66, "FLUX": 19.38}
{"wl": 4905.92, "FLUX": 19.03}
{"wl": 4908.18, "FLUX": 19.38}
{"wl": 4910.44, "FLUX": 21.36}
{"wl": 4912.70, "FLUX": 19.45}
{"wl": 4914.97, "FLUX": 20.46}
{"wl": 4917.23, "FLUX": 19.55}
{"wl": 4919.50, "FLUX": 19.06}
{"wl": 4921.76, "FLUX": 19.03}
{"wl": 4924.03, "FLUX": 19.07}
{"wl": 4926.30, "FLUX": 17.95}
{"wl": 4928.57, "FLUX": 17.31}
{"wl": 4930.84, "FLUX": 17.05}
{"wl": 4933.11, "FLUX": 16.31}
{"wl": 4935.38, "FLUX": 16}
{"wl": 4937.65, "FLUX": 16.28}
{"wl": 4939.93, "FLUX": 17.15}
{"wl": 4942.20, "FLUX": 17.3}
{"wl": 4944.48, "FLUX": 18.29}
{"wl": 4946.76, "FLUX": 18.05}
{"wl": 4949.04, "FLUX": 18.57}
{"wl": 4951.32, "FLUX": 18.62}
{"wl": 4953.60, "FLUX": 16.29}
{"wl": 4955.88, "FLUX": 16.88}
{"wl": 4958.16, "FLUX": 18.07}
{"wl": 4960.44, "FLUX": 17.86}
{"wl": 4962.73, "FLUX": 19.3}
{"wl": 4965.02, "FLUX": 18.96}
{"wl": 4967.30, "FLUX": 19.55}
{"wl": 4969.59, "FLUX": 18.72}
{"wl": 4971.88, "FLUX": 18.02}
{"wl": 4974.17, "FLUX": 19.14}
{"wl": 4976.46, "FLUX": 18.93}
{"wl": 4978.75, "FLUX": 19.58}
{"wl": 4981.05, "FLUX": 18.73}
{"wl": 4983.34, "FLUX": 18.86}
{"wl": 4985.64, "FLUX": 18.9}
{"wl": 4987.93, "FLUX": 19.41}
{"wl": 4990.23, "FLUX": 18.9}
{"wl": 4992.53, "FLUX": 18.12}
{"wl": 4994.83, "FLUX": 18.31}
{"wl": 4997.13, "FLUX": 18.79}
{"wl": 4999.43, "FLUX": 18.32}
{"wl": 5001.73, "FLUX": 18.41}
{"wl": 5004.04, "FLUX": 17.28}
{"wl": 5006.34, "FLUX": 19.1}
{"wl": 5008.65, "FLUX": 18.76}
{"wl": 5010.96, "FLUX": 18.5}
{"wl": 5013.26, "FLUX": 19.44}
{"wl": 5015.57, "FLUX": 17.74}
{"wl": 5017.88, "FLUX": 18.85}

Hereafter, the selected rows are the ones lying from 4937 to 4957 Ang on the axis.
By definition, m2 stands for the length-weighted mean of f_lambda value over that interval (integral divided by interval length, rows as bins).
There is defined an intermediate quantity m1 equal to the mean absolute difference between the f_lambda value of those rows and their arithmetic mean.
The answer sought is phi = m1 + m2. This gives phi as 18.3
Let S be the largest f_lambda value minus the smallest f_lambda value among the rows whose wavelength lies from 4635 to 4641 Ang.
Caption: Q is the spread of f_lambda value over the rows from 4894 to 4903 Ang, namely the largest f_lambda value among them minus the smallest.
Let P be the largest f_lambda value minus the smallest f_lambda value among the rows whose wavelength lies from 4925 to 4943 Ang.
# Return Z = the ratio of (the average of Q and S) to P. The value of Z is 0.3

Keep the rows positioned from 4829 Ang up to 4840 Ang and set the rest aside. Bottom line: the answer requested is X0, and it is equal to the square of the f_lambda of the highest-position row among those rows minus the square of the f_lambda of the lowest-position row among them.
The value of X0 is 30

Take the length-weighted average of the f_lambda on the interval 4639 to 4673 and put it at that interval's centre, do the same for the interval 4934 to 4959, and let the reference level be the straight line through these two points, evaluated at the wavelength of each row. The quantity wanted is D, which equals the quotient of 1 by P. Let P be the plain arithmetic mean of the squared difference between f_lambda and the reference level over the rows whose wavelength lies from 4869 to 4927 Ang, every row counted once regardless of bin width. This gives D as 0.19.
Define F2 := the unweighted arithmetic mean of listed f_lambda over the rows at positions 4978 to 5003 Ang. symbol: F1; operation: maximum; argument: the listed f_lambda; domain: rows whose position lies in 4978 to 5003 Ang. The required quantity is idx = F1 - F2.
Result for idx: 0.8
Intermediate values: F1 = 19.58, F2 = 18.8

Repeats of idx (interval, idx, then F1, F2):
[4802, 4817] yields 1.4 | 17.41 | 16.0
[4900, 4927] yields 2.0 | 21.36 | 19.3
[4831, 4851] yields 1.4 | 18.43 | 17.0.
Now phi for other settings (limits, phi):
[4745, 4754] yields 15.3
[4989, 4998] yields 18.8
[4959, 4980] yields 19.3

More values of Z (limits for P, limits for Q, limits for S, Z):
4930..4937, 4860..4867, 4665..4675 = 2.6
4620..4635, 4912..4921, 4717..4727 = 1.1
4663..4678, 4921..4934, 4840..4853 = 0.9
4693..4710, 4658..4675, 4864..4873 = 0.4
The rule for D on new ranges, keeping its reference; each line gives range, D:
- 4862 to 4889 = 0.27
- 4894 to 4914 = 0.16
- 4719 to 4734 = 0.24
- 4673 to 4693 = 0.09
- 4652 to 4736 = 0.20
